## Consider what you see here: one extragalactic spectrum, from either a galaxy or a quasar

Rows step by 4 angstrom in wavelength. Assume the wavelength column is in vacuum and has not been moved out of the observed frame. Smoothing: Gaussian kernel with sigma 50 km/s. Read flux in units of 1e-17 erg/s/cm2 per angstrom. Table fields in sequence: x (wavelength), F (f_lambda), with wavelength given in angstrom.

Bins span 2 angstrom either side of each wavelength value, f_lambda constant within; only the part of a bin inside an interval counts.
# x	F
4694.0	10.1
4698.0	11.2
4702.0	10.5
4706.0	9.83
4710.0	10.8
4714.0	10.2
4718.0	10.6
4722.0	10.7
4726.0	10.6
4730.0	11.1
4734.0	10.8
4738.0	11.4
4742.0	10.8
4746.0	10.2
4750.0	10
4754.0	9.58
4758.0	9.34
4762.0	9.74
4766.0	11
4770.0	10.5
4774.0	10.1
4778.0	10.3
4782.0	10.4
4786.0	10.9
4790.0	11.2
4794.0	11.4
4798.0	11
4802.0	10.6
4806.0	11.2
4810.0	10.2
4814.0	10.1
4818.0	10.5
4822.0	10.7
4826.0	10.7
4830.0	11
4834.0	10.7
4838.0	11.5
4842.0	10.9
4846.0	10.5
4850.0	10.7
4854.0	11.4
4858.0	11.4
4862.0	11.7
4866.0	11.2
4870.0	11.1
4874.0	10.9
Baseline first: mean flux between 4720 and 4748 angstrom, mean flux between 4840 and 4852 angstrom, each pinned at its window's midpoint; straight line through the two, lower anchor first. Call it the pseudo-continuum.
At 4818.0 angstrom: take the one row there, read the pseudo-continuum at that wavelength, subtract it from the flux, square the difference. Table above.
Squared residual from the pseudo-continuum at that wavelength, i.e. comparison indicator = 0.05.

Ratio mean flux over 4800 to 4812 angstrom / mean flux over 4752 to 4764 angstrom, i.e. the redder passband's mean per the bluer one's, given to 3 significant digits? 1.12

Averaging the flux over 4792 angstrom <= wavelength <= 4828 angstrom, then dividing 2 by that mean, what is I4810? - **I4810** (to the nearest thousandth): 0.187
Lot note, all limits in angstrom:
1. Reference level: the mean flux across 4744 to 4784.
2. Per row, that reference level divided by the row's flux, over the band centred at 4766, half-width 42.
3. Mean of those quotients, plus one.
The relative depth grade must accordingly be 1.96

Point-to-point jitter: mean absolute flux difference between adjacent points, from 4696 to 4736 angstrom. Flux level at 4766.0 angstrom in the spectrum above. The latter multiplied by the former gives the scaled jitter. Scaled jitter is 5.30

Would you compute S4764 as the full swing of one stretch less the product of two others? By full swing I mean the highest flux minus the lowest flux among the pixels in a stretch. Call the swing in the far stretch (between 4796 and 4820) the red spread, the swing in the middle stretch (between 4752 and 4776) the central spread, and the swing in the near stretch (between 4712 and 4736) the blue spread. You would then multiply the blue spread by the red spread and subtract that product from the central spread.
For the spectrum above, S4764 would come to 0.67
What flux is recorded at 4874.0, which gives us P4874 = 10.9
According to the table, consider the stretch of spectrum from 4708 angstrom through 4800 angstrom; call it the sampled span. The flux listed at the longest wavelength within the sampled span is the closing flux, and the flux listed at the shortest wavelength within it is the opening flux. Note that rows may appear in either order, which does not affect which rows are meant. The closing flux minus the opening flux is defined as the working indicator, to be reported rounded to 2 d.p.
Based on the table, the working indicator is 0.20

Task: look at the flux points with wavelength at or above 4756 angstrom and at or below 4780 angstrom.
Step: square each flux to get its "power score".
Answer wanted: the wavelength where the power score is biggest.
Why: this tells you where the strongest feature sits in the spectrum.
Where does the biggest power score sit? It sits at 4766.0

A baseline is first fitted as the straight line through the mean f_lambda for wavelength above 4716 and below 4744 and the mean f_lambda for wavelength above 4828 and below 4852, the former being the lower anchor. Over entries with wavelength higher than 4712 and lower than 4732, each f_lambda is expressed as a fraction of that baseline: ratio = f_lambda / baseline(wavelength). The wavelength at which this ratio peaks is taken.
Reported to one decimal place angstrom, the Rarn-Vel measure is 4730.0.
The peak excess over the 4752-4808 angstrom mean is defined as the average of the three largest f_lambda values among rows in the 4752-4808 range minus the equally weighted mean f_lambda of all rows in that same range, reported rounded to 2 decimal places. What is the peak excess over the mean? 0.75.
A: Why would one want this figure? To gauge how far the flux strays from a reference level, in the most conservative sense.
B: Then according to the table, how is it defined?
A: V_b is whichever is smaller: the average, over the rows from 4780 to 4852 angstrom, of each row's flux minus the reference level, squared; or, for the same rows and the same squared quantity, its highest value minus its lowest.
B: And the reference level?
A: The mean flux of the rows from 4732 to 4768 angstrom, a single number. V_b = 0.36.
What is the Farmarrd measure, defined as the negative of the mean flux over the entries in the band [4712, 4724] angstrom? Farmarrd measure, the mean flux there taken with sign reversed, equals -10.5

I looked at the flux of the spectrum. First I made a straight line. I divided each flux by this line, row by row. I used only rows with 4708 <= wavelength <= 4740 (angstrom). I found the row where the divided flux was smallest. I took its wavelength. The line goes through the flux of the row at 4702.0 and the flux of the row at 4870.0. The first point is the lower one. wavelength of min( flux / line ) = 4714.0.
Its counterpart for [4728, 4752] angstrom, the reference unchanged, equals 4750.0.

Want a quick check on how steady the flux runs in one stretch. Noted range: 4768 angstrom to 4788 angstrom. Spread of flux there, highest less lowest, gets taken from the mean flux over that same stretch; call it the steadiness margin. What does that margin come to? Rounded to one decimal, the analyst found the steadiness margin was 9.6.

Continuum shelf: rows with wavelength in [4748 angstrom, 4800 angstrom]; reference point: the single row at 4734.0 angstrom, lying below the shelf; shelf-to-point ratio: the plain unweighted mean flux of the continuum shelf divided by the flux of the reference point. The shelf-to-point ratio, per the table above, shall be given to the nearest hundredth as 0.96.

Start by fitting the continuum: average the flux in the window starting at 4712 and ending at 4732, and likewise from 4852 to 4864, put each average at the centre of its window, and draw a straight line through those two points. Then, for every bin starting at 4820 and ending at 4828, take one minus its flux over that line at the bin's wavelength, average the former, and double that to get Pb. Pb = 0.10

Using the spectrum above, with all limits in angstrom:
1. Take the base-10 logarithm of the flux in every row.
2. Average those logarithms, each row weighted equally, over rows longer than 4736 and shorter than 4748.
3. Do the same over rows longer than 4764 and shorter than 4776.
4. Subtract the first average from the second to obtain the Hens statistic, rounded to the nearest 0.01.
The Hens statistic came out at -0.01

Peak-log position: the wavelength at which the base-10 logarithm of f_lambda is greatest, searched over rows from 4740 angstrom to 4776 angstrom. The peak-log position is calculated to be 4766.0 angstrom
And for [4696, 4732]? 4698.0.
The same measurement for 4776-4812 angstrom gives 4794.0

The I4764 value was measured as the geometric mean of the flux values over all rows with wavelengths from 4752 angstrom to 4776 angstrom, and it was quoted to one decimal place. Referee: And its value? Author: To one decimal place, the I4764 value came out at 10.0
